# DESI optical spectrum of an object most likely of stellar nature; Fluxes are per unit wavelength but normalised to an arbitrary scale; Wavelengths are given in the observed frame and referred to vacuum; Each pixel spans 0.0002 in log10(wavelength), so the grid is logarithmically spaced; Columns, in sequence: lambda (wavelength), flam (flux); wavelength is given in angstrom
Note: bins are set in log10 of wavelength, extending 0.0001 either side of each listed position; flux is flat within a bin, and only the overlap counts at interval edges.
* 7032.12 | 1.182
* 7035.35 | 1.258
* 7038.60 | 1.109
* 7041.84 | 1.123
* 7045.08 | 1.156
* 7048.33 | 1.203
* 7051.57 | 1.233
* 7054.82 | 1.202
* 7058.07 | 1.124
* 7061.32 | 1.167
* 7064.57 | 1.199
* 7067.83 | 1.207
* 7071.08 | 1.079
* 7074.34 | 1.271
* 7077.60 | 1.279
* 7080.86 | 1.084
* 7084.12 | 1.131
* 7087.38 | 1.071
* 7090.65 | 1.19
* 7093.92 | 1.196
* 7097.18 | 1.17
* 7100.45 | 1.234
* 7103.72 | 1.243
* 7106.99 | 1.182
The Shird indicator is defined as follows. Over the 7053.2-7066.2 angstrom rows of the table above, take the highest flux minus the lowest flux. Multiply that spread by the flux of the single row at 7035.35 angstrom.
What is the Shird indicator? 0.10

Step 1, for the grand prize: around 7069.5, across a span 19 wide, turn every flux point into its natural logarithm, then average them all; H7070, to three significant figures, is 0.181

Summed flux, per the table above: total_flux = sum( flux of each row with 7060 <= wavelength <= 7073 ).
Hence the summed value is 4.65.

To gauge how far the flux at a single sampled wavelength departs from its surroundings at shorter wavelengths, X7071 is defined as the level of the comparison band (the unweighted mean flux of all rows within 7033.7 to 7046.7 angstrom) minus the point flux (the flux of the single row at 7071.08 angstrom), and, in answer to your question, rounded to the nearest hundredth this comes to 0.08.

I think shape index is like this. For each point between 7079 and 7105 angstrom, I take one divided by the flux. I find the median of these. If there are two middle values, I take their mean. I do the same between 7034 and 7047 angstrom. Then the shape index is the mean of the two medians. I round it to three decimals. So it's 0.863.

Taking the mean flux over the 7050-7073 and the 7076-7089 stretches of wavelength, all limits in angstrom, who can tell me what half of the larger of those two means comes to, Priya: 0.587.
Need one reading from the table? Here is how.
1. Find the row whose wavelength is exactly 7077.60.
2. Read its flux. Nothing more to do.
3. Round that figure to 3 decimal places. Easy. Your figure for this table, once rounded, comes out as 1.279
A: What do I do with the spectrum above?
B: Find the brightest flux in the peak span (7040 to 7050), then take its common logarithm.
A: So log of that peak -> 0.080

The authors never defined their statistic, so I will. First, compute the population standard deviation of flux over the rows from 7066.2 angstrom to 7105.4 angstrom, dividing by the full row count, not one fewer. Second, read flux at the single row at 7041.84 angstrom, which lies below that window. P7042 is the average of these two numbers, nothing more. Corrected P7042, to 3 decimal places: 0.597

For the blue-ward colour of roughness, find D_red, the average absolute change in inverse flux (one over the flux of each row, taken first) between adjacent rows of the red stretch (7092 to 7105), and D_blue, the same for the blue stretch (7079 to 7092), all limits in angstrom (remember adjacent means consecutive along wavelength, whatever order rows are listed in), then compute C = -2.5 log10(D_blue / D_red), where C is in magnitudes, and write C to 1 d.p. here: -1.1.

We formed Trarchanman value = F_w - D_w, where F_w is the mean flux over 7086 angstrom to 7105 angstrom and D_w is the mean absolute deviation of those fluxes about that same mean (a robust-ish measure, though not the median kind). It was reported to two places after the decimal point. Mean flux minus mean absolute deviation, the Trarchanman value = 1.14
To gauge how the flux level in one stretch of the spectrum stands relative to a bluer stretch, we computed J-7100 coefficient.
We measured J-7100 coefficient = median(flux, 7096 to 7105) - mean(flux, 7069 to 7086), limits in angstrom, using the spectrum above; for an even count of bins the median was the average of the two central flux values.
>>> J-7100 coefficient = 0.065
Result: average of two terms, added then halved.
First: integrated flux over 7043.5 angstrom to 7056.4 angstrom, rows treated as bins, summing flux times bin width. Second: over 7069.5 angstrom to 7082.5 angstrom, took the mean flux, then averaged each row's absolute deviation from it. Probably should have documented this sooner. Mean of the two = 7.8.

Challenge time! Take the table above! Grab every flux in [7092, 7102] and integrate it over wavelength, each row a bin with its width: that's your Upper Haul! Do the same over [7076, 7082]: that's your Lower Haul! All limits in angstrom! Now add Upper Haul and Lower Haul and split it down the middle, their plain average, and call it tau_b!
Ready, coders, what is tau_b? 10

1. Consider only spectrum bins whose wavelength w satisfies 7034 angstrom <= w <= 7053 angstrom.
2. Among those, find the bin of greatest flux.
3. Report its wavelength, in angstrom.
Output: 7035.35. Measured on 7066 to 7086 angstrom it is 7077.60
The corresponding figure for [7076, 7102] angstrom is 7077.60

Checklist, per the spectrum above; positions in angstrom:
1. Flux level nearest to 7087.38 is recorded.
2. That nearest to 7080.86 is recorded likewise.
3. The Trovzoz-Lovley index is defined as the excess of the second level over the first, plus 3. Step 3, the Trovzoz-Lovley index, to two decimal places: 3.01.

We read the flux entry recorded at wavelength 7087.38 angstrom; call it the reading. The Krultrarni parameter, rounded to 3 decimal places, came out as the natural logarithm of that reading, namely 0.069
